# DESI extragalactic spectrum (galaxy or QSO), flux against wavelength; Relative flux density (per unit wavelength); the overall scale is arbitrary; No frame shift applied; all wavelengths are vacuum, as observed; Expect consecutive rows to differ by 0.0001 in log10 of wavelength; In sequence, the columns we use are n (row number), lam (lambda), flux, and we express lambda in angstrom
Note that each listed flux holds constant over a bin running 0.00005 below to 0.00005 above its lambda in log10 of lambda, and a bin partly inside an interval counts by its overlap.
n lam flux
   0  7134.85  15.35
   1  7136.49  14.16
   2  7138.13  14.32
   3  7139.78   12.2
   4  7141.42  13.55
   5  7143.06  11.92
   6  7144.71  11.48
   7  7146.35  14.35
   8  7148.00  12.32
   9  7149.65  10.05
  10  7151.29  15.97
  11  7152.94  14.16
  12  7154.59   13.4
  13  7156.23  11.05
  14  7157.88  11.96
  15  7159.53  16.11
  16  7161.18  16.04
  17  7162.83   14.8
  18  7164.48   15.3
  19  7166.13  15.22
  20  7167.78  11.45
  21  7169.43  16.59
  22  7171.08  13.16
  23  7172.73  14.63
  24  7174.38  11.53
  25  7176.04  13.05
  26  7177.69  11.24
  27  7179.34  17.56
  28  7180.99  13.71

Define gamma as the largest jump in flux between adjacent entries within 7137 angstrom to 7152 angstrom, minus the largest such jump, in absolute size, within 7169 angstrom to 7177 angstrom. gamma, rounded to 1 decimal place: 2.5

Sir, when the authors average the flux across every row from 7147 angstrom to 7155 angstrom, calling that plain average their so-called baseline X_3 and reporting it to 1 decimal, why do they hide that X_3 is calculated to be 13.2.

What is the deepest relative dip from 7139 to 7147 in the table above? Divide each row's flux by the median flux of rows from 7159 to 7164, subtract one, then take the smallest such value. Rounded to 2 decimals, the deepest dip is -0.28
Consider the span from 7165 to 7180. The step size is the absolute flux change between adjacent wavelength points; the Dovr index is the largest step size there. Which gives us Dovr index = 6.3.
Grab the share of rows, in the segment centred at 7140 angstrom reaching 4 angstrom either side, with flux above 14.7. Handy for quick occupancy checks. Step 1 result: 0.0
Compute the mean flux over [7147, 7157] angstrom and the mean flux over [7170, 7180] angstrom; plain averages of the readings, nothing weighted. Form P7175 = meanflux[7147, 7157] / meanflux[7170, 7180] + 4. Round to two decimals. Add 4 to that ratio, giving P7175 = 4.95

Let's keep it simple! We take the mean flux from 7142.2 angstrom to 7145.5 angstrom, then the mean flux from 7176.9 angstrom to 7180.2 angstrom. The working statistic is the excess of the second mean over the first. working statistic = 2.7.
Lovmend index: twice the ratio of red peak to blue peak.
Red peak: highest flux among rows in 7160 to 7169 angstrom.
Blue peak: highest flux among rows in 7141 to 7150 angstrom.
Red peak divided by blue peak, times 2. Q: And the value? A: 2.24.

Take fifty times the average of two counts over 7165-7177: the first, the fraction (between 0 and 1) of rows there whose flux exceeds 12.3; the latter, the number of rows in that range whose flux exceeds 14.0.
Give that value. 93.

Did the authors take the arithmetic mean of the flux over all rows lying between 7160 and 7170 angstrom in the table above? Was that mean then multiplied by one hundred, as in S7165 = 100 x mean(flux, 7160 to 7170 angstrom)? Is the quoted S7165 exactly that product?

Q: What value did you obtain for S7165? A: 1490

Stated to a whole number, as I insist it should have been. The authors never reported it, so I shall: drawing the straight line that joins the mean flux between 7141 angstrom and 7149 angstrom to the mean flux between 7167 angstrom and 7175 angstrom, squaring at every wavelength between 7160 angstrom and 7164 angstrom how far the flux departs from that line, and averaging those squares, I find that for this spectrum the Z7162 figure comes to 5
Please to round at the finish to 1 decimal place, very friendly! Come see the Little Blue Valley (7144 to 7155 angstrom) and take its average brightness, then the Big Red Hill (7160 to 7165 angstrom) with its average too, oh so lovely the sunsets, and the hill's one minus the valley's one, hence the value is 2.3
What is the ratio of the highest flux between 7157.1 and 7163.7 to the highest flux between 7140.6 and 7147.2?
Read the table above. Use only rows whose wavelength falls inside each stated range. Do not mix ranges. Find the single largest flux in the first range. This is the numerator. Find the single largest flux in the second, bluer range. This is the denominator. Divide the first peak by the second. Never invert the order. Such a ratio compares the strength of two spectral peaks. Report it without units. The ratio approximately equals 1.12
